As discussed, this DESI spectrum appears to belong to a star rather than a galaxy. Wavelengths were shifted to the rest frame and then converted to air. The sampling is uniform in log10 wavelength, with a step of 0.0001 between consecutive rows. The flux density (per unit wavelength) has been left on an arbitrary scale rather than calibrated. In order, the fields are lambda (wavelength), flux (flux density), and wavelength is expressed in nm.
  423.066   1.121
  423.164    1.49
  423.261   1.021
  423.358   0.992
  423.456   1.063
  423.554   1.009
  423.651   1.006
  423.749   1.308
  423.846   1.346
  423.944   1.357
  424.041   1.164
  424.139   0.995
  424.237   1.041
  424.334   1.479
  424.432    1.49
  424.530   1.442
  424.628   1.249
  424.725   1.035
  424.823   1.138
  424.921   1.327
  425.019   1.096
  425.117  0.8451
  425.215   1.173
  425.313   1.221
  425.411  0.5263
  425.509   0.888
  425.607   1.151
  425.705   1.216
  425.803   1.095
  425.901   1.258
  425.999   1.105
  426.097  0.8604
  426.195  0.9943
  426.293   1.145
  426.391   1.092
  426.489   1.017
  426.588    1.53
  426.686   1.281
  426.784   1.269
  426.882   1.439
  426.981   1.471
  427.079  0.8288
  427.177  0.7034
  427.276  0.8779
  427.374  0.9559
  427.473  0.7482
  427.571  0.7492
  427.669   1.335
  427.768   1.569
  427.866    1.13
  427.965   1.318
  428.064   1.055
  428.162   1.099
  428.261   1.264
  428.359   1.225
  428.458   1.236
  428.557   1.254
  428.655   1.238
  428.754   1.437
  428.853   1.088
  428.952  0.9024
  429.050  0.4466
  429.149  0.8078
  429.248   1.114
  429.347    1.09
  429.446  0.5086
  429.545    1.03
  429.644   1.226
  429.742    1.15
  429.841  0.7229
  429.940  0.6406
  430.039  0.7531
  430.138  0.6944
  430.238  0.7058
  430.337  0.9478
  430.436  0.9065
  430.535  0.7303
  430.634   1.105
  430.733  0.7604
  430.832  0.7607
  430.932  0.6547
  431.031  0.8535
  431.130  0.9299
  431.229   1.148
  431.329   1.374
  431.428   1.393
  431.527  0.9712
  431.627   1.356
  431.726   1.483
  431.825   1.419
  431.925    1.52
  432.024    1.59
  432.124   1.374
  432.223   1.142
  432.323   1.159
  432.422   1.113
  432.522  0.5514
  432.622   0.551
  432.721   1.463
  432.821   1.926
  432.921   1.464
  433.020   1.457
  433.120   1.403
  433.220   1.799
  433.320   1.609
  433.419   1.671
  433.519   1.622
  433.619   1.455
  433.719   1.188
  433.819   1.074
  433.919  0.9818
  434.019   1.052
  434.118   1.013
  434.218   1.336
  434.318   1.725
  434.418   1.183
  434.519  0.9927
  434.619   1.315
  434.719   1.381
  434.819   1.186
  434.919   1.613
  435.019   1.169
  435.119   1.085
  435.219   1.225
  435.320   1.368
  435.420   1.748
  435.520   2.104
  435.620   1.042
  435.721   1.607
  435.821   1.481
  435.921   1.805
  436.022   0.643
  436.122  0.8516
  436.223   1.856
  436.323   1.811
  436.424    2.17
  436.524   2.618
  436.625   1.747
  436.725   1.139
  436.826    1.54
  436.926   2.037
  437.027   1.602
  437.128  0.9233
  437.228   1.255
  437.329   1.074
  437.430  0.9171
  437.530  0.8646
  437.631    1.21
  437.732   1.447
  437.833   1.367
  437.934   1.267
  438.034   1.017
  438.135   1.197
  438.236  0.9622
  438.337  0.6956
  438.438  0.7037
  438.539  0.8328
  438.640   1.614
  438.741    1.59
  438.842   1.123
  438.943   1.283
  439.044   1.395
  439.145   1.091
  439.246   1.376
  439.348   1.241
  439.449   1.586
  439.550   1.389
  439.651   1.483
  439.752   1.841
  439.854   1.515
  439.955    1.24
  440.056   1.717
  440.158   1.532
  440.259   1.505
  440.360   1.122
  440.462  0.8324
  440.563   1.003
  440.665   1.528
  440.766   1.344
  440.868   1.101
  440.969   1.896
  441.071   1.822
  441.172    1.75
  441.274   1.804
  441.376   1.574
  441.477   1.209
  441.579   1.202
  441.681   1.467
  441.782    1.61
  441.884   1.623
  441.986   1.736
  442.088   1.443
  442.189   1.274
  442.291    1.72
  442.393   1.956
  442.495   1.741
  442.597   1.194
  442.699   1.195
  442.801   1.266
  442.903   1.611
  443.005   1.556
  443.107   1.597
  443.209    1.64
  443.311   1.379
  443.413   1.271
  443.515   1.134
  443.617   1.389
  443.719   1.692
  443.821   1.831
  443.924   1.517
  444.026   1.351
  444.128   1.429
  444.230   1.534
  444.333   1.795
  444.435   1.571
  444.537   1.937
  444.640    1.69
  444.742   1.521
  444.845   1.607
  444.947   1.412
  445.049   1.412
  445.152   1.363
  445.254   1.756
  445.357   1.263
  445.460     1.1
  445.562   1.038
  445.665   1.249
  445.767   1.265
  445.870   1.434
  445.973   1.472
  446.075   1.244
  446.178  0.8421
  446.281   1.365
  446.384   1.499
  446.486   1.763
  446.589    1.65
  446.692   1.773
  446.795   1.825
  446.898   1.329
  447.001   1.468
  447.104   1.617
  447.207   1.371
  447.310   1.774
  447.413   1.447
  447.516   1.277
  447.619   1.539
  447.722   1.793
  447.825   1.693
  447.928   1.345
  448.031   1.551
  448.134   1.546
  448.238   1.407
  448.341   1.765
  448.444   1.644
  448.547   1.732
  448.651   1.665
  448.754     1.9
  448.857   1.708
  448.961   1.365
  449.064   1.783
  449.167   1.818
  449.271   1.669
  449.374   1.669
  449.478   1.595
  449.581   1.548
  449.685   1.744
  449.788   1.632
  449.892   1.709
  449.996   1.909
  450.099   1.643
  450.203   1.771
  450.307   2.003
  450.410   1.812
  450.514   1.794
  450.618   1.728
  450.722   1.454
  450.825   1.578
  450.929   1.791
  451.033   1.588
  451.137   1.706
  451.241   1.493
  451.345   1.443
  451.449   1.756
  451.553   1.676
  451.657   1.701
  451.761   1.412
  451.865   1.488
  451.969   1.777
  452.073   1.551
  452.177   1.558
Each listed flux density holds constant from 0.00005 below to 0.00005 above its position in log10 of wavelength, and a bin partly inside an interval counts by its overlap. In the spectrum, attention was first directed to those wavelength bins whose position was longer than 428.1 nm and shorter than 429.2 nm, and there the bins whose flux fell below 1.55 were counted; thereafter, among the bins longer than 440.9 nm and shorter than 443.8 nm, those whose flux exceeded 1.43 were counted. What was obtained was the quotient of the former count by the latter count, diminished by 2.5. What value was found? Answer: -1.9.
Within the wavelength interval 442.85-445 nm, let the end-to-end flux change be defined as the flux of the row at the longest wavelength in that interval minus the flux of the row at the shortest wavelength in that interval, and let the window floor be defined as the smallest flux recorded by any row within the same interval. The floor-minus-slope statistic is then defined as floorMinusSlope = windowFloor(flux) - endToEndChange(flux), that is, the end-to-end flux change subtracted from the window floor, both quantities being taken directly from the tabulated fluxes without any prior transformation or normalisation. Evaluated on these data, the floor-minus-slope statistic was 1.33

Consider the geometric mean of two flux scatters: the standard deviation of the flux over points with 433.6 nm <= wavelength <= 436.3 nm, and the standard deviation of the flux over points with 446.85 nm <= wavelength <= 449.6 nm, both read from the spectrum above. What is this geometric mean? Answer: 0.24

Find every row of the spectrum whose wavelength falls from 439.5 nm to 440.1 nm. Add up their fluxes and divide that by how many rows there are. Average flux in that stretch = 1.53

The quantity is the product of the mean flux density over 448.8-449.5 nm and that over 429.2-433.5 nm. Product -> 1.9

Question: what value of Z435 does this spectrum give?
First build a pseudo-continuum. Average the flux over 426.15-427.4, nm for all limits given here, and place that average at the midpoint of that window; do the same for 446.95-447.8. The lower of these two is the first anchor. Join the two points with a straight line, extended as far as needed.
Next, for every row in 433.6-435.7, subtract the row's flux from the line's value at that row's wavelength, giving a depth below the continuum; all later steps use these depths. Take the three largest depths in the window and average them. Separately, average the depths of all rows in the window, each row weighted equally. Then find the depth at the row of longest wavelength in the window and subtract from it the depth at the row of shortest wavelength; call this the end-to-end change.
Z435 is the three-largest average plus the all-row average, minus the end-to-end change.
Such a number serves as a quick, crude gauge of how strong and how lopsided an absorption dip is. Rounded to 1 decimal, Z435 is -0.2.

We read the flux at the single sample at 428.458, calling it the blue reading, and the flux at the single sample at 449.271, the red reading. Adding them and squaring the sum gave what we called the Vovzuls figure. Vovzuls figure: 8.4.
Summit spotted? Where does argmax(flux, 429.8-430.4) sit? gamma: 430.337 nm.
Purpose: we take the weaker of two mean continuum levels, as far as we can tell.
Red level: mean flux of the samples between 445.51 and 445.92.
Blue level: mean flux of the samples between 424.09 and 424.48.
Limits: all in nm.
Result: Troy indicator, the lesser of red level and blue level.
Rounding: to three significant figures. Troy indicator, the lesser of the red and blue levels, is 1.25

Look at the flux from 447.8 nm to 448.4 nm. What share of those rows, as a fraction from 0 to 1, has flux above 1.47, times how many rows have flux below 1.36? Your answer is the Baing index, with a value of 0.67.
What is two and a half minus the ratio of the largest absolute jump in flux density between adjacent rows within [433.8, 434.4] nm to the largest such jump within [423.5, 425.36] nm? 1.6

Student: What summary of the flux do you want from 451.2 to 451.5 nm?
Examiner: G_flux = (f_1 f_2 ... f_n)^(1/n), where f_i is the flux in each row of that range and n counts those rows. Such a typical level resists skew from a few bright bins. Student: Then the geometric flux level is 1.56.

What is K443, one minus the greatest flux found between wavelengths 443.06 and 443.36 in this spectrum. -0.64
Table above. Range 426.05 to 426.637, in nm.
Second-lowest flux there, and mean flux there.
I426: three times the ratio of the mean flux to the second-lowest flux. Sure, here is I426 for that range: 3.3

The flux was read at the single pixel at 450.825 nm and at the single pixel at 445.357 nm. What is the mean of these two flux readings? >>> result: 1.42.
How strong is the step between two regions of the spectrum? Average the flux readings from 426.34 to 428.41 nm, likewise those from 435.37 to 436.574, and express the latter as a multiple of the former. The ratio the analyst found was 1.44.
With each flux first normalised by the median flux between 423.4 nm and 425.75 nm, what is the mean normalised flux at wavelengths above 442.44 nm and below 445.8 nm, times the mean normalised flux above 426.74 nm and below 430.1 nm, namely 1.15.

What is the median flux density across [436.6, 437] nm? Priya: 1.64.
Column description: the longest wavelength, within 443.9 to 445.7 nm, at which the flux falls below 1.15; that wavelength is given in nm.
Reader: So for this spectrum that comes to 445.562 nm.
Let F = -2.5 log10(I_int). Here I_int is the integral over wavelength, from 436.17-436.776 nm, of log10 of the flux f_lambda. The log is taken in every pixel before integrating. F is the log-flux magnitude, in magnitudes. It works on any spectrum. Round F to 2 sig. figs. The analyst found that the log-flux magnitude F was 2.0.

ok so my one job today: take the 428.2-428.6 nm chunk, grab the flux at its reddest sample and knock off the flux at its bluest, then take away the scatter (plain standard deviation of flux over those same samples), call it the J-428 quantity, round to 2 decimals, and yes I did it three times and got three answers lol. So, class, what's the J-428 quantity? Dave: -0.03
